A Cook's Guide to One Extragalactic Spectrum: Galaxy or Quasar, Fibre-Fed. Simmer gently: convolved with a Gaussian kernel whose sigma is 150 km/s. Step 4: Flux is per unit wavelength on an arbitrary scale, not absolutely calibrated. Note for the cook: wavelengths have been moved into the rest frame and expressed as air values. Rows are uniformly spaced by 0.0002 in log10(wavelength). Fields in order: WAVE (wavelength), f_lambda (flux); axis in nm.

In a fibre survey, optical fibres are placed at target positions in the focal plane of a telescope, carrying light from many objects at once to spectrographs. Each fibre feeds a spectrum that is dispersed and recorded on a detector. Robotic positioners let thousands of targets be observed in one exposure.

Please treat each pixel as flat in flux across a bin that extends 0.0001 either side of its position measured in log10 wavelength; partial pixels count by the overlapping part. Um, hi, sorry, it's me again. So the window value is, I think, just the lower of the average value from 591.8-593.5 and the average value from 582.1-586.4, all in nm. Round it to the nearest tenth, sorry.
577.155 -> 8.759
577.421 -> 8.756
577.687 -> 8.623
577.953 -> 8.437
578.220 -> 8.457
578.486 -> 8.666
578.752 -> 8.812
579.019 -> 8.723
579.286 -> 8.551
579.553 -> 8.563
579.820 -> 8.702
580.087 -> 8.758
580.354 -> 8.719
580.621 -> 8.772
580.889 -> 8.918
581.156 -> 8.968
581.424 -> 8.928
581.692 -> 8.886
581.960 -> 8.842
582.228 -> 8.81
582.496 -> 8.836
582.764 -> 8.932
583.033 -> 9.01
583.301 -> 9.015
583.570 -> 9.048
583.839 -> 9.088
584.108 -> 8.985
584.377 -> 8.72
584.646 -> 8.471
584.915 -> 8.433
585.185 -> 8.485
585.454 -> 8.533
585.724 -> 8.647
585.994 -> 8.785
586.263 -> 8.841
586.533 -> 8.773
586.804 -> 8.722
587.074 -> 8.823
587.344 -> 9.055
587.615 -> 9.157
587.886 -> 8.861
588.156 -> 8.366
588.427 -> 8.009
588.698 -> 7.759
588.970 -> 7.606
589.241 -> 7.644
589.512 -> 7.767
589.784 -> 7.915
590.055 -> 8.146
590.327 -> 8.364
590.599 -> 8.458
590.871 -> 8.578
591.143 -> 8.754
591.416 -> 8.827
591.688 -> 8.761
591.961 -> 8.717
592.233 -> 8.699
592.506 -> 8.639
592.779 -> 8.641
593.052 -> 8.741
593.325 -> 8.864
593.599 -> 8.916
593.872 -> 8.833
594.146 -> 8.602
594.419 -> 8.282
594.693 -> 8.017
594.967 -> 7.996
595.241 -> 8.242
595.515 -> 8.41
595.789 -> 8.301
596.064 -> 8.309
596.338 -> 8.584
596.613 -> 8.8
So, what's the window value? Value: 8.7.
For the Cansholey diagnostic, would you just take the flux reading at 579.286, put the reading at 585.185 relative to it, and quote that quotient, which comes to 0.99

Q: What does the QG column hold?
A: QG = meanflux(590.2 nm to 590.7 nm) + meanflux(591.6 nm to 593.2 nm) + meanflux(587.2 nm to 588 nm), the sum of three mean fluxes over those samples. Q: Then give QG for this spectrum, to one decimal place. 26.1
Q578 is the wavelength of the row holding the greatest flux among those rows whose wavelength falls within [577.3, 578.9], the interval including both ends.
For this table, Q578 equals 578.752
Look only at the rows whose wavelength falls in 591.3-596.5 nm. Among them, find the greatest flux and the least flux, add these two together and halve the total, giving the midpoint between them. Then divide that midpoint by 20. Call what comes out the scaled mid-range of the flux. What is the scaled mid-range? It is 0.423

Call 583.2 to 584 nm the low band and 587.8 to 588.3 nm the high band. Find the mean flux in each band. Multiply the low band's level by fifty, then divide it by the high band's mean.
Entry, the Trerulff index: 53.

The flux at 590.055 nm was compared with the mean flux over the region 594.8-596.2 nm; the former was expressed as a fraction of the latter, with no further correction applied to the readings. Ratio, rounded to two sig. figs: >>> 0.99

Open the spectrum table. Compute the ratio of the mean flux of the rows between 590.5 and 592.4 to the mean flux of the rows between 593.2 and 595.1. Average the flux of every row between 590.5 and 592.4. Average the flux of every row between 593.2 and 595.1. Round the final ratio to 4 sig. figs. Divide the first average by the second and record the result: 1.022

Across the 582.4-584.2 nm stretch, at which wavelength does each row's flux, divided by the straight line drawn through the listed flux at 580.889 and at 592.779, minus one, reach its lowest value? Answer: 582.496 nm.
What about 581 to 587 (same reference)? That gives 584.915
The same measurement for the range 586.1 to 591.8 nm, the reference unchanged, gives 588.970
